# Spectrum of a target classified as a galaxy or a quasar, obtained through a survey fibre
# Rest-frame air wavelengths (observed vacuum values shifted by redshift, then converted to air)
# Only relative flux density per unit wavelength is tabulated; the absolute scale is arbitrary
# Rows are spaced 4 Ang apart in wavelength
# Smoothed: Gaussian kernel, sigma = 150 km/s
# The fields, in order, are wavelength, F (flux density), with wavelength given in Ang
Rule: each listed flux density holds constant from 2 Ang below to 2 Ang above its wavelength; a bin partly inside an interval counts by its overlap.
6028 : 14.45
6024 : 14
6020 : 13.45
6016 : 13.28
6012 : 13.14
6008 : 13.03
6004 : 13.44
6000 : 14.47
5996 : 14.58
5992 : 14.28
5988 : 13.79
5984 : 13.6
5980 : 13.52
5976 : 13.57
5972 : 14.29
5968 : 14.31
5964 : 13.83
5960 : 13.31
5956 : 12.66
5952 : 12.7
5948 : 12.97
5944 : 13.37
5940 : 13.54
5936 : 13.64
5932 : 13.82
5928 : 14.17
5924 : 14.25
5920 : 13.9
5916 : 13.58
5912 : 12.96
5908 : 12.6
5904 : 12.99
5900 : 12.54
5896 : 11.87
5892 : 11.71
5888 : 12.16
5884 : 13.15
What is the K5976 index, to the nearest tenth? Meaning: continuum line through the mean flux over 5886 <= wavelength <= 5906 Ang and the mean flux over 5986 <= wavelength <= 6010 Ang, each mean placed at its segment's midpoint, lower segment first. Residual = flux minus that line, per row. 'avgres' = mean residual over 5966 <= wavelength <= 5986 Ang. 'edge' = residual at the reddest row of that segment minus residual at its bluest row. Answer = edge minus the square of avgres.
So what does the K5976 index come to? -1.1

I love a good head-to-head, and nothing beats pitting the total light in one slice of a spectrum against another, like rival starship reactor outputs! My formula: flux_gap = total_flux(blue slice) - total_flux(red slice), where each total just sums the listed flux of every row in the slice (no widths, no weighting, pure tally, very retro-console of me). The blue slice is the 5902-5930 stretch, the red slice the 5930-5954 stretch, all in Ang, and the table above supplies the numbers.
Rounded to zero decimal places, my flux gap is 14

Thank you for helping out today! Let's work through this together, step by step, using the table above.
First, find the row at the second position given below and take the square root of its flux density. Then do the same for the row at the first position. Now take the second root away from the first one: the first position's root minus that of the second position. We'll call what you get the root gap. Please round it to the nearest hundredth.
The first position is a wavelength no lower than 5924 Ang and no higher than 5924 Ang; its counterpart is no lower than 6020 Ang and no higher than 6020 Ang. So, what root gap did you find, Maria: 0.11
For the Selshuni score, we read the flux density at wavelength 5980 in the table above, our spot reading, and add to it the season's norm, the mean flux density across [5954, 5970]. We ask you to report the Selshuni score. 27.0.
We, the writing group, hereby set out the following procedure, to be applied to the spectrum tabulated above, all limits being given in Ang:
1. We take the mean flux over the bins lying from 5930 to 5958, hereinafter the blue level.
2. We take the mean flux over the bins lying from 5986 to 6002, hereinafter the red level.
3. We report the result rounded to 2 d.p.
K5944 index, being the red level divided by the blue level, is 1.08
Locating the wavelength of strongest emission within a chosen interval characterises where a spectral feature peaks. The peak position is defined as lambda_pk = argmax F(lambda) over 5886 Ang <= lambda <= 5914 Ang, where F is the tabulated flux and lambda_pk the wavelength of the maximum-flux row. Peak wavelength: 5904 Ang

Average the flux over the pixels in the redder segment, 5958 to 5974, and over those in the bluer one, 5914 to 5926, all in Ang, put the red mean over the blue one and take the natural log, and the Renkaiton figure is 0.00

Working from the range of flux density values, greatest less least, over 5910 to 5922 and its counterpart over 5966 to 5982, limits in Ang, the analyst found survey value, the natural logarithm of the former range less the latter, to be -1.9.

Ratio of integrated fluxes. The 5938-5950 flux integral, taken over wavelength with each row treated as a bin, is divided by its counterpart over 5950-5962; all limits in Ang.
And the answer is 1.03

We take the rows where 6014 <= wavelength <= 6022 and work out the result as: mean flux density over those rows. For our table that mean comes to 13.4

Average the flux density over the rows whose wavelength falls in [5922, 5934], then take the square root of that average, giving 3.75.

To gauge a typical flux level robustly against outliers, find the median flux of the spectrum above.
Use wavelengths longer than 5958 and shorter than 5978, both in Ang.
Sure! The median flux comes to 13.8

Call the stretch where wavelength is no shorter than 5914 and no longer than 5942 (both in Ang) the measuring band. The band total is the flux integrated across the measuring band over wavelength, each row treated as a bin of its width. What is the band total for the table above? 388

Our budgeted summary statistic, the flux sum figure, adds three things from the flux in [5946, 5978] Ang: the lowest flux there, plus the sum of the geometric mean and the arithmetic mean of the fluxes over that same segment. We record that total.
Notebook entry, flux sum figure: 39.6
